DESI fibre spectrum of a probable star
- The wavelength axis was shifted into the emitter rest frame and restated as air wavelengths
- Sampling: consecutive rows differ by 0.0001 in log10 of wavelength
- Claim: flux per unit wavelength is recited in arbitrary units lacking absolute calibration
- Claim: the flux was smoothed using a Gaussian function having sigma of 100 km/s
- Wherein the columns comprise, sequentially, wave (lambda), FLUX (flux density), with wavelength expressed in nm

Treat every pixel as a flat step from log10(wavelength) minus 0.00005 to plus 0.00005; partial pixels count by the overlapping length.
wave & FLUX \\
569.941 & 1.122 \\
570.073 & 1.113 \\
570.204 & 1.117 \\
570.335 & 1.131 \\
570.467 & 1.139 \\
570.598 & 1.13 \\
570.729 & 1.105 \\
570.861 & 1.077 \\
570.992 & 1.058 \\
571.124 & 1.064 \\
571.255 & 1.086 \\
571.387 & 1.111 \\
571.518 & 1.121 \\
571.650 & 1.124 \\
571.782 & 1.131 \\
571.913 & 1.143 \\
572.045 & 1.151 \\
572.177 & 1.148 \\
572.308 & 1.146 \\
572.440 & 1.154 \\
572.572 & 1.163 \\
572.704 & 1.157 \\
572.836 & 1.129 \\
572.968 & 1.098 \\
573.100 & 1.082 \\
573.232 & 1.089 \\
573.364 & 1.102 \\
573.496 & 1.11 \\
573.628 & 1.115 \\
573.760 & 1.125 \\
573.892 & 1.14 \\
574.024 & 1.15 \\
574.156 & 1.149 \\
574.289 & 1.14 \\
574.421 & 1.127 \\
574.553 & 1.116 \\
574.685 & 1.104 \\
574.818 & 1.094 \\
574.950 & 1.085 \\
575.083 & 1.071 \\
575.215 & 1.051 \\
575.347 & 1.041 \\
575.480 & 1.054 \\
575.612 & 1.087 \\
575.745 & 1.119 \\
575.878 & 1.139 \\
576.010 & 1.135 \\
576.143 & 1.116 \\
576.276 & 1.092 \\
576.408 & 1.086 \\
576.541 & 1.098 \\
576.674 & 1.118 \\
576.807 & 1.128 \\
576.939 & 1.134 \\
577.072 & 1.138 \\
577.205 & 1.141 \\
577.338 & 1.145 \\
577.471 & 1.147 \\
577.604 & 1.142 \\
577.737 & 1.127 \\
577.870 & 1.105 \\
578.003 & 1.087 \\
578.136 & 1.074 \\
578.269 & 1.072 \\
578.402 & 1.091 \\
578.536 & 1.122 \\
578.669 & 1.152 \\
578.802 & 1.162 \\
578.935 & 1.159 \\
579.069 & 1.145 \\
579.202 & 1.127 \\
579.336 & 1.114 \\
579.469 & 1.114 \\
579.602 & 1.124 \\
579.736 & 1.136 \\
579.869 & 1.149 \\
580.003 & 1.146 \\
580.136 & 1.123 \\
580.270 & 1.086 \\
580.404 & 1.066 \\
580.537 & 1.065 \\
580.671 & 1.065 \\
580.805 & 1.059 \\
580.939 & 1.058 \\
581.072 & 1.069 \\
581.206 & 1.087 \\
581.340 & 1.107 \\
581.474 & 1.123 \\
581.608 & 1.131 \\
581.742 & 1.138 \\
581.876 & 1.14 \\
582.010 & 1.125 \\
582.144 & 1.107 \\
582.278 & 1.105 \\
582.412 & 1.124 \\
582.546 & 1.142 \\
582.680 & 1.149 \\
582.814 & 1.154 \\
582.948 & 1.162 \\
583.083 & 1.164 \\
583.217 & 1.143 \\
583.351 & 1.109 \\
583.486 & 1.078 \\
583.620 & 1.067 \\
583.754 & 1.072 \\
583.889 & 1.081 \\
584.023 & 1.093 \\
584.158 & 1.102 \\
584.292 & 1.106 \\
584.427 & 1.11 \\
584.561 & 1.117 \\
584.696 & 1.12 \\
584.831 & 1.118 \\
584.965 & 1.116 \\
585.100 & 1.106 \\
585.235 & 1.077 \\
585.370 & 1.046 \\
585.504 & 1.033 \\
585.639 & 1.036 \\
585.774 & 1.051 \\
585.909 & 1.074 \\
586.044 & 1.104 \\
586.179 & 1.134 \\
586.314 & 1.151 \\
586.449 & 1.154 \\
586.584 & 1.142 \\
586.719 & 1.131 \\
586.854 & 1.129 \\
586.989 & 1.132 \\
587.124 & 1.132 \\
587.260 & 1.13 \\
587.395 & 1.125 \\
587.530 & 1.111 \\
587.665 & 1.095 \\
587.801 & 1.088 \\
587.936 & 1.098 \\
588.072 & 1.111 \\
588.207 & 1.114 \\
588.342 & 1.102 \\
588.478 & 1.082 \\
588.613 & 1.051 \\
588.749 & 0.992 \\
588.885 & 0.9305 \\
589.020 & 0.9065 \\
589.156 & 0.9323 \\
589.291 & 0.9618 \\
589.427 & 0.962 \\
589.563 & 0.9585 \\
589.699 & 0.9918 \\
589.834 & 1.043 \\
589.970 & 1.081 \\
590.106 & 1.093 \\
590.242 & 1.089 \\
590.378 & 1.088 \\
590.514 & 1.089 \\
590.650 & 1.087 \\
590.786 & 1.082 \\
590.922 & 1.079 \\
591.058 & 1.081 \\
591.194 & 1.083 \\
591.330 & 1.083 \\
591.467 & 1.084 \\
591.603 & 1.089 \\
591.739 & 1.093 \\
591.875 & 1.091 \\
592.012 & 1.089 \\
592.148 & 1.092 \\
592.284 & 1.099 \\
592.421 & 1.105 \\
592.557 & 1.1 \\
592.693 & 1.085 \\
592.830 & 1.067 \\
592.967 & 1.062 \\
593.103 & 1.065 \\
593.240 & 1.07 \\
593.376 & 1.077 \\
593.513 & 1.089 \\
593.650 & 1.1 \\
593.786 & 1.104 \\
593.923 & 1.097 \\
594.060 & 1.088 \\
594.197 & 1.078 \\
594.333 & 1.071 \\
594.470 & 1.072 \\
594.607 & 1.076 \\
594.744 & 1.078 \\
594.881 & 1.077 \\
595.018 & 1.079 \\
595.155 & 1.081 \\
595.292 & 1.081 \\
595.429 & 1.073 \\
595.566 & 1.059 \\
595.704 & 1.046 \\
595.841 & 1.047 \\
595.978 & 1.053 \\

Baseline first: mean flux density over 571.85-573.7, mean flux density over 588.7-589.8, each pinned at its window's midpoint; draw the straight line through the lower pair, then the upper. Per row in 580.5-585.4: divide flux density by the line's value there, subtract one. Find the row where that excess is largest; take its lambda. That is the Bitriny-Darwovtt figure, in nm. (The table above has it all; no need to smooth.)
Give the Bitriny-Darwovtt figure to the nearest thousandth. 583.083 nm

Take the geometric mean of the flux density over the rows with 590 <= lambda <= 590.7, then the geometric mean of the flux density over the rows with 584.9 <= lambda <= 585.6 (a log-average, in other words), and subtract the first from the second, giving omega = -0.01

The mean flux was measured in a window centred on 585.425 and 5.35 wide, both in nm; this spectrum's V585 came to 1.11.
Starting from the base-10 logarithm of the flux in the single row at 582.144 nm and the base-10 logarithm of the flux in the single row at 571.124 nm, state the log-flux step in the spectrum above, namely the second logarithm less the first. -0.017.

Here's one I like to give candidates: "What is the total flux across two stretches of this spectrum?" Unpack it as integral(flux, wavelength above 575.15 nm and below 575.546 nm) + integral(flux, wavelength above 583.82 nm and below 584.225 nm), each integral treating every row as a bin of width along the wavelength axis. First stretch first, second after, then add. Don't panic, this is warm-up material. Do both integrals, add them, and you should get 0.857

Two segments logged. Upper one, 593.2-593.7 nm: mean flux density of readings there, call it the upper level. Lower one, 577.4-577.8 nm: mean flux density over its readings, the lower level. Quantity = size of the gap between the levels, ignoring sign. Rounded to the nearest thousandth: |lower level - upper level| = 0.055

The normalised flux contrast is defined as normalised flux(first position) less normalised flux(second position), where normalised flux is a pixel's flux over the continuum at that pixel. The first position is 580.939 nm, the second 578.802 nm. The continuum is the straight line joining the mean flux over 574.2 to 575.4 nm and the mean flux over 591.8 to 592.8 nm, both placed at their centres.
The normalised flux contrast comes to -0.095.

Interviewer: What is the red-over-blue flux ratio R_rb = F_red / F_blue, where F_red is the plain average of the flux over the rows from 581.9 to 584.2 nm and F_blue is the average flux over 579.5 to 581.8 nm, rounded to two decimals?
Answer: 1.01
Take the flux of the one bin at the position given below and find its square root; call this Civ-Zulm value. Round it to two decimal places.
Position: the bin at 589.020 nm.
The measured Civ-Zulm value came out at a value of 0.95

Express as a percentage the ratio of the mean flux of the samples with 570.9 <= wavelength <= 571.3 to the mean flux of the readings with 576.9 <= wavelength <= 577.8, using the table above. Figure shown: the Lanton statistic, 94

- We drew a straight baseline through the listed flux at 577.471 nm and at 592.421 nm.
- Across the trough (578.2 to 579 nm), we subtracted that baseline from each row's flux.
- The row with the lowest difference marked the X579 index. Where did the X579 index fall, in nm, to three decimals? 578.269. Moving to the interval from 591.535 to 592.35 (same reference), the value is 591.603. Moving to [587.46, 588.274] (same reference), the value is 587.801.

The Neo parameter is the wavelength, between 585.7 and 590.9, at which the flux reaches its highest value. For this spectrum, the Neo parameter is 586.449 nm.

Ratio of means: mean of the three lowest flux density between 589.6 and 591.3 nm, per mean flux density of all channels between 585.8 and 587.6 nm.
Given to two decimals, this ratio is 0.92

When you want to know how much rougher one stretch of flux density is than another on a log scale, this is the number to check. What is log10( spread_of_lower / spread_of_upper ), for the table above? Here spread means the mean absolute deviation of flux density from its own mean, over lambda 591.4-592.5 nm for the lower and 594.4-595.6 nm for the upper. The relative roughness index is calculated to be 0.0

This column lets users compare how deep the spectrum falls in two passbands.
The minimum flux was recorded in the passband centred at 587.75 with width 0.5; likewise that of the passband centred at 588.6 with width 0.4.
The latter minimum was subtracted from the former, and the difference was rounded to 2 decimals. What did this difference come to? 0.10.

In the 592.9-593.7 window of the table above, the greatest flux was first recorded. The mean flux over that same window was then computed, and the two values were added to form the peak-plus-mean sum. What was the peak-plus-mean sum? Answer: 2.18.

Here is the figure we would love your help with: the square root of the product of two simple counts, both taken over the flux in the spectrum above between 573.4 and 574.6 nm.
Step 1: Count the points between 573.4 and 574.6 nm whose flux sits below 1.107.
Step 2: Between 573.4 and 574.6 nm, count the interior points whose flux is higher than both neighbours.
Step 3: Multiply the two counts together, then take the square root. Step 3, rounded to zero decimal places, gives 0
